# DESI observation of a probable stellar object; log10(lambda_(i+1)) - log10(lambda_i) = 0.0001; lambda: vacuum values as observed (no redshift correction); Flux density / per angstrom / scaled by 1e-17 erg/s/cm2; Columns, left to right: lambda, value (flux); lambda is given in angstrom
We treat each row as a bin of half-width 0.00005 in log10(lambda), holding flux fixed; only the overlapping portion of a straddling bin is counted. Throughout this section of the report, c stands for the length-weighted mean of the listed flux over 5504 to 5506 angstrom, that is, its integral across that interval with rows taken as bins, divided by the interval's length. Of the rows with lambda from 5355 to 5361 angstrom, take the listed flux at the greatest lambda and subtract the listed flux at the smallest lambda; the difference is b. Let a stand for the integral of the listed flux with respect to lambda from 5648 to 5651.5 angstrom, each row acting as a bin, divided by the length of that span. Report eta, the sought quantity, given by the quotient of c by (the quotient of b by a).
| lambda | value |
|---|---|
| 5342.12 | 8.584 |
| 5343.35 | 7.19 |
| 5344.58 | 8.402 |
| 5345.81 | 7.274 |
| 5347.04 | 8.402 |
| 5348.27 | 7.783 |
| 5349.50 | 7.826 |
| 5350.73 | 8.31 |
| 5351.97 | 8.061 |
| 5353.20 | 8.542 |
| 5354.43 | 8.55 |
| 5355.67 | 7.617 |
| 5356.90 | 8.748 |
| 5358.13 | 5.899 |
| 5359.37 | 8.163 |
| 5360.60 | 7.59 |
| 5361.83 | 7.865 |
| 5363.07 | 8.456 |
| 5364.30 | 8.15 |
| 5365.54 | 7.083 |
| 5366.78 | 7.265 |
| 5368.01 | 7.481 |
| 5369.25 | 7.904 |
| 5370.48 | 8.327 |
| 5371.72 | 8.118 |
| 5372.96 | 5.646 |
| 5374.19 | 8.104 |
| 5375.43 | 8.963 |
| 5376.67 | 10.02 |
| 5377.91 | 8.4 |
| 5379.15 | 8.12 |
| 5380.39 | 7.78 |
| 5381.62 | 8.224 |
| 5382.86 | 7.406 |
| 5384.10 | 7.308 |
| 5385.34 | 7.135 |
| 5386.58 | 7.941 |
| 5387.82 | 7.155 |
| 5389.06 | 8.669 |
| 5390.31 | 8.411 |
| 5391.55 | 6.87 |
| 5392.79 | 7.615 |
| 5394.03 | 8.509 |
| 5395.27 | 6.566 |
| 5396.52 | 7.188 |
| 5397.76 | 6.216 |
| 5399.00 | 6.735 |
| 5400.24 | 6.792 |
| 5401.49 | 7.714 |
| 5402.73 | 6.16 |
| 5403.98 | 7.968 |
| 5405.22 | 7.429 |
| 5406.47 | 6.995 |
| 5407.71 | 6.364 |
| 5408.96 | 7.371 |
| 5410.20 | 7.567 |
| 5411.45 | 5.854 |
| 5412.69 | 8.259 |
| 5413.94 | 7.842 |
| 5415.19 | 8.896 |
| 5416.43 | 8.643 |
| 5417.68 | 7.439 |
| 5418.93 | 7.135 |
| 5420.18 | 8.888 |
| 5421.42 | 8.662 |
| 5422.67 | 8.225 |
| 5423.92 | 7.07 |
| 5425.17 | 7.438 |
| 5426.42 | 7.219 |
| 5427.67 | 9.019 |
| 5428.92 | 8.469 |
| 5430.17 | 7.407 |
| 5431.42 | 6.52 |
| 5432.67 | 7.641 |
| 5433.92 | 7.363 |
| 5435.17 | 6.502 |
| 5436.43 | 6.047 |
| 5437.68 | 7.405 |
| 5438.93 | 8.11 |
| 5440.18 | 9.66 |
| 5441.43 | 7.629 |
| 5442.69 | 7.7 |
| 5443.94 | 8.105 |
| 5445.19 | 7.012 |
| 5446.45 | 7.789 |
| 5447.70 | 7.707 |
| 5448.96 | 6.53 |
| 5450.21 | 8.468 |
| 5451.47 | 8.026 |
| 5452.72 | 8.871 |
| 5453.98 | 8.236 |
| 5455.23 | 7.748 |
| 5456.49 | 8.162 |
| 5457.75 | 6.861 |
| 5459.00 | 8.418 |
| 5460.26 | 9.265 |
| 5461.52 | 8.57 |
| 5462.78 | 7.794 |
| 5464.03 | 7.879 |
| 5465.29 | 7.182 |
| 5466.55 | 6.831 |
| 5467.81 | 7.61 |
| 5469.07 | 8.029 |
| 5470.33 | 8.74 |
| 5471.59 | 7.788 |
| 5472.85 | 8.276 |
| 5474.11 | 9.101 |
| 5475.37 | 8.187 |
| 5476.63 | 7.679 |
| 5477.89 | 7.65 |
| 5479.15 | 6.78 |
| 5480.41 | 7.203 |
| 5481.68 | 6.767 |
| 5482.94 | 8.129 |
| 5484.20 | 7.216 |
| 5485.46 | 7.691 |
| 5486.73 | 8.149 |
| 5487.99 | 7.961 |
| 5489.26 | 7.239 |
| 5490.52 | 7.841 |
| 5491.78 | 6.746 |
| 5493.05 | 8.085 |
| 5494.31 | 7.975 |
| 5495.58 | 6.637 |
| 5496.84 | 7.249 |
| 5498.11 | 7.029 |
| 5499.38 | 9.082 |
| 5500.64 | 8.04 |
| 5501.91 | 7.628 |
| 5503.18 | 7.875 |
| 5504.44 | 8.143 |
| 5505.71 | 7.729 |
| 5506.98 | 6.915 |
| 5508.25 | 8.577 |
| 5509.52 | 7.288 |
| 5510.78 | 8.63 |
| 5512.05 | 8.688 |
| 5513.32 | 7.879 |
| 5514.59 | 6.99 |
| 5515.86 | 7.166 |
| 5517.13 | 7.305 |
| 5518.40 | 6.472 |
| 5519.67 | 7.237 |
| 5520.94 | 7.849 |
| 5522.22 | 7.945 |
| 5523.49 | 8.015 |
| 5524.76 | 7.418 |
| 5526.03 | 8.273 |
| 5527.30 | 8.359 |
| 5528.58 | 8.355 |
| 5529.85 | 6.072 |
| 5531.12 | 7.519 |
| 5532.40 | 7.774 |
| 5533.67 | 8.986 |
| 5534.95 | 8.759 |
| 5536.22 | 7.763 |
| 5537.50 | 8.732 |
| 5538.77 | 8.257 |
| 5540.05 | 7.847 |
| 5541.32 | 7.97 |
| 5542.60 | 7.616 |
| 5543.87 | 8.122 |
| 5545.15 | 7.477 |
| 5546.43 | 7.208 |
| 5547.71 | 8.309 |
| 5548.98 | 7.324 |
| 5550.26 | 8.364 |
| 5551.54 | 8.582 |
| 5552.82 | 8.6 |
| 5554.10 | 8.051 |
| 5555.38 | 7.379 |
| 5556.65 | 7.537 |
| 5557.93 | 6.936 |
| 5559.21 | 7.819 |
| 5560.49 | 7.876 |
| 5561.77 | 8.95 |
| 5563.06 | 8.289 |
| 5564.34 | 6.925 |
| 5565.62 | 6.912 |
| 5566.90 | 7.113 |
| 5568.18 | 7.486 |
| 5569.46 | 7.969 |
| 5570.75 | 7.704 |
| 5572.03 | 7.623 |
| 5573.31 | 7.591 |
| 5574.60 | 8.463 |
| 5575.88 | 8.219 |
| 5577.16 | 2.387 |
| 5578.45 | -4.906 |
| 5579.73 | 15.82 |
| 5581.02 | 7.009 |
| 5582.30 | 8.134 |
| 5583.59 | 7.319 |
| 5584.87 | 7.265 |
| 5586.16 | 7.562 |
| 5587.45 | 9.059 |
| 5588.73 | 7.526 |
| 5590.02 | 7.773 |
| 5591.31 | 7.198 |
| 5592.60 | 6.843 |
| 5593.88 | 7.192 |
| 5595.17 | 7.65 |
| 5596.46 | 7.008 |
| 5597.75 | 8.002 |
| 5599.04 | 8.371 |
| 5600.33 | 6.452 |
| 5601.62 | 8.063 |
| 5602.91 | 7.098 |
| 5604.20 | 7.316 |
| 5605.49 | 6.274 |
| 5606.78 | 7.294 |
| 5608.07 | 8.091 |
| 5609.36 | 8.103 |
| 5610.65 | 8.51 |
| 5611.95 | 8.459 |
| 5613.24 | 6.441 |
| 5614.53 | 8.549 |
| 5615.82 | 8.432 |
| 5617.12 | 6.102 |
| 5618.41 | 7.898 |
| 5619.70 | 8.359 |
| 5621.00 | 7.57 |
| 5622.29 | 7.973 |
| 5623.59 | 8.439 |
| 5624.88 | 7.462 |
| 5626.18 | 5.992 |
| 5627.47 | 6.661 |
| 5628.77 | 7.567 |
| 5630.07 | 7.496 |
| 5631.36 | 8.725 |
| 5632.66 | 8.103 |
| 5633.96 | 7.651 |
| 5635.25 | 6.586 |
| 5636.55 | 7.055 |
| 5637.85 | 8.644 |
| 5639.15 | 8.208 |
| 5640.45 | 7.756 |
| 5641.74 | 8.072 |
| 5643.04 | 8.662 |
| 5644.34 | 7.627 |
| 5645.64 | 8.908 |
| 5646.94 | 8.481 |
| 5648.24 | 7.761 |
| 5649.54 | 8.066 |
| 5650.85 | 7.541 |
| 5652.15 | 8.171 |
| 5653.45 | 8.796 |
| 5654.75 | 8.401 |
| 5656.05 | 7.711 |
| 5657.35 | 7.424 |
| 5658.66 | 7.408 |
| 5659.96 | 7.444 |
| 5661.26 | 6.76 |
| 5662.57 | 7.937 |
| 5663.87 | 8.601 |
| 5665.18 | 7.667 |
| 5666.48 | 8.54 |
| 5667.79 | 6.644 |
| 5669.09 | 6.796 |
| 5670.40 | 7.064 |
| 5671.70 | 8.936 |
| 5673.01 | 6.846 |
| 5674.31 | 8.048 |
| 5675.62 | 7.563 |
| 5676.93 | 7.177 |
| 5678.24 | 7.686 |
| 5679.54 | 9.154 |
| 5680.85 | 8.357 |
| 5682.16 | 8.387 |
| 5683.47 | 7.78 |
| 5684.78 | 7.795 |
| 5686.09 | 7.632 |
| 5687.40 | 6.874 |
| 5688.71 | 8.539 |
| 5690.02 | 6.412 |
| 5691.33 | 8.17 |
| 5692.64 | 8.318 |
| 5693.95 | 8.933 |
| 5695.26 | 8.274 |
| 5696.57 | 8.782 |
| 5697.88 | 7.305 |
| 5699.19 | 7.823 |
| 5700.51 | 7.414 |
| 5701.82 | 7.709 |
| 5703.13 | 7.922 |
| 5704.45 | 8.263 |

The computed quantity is -2287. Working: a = 7.78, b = 0.0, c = 7.9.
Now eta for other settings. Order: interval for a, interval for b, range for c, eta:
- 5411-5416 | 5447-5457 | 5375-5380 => 151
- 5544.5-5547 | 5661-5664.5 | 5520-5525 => 31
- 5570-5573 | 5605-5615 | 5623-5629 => 24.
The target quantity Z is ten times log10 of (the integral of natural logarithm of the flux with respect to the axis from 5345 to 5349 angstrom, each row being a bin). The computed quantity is 9.2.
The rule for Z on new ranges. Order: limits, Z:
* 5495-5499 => 8.9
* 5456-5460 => 9.2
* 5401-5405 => 9.0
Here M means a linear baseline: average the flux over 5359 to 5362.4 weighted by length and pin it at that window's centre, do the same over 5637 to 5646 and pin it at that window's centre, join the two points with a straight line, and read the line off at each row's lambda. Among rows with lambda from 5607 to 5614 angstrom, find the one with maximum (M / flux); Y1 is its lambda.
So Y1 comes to 5613.24 angstrom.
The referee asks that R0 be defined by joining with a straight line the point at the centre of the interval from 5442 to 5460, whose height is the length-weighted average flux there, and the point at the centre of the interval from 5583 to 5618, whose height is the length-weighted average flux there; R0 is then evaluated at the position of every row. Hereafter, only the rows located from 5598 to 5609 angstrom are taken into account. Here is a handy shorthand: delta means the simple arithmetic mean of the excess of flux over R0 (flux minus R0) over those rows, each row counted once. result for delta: -0.18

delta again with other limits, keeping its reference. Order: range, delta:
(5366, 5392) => -0.13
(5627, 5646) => 0.36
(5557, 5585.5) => -0.39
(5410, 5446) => -0.19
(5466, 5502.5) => -0.09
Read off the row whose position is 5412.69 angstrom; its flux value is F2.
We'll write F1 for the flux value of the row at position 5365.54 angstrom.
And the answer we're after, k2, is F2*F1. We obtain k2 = 58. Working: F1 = 7.083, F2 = 8.259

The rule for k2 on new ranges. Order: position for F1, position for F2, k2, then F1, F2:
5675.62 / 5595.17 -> 58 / 7.563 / 7.65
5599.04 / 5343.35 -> 60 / 8.371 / 7.19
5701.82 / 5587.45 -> 70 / 7.709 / 9.059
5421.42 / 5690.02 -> 56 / 8.662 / 6.412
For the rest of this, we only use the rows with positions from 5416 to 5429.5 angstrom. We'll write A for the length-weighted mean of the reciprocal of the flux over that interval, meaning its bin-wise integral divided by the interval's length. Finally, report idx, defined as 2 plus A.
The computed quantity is 2.13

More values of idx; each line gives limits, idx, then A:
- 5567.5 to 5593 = 2.12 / 0.125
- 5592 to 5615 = 2.13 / 0.134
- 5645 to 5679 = 2.13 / 0.129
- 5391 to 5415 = 2.14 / 0.141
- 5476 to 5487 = 2.13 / 0.135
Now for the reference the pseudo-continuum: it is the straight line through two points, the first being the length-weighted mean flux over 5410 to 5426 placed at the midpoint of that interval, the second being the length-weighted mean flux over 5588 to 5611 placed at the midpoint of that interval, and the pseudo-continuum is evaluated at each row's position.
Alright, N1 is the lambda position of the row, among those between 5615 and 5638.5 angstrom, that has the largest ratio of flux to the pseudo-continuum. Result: 5631.36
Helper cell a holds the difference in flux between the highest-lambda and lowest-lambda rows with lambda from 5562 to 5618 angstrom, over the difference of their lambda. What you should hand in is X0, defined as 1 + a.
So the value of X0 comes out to 0.96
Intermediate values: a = -0.040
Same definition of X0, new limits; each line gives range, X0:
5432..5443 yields 1.01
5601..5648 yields 1.01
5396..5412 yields 0.91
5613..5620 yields 1.30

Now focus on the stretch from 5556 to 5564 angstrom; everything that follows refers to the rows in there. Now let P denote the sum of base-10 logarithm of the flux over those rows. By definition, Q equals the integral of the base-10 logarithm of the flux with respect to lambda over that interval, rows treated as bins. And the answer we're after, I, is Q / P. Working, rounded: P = 5.4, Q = 7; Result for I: 1.33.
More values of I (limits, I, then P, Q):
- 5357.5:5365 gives 1.25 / 5.3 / 7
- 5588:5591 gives 1.50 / 1.8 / 3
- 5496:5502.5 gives 1.30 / 4.5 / 6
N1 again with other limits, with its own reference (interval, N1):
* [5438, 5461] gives 5440.18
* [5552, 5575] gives 5561.77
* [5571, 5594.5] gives 5579.73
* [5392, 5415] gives 5394.03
